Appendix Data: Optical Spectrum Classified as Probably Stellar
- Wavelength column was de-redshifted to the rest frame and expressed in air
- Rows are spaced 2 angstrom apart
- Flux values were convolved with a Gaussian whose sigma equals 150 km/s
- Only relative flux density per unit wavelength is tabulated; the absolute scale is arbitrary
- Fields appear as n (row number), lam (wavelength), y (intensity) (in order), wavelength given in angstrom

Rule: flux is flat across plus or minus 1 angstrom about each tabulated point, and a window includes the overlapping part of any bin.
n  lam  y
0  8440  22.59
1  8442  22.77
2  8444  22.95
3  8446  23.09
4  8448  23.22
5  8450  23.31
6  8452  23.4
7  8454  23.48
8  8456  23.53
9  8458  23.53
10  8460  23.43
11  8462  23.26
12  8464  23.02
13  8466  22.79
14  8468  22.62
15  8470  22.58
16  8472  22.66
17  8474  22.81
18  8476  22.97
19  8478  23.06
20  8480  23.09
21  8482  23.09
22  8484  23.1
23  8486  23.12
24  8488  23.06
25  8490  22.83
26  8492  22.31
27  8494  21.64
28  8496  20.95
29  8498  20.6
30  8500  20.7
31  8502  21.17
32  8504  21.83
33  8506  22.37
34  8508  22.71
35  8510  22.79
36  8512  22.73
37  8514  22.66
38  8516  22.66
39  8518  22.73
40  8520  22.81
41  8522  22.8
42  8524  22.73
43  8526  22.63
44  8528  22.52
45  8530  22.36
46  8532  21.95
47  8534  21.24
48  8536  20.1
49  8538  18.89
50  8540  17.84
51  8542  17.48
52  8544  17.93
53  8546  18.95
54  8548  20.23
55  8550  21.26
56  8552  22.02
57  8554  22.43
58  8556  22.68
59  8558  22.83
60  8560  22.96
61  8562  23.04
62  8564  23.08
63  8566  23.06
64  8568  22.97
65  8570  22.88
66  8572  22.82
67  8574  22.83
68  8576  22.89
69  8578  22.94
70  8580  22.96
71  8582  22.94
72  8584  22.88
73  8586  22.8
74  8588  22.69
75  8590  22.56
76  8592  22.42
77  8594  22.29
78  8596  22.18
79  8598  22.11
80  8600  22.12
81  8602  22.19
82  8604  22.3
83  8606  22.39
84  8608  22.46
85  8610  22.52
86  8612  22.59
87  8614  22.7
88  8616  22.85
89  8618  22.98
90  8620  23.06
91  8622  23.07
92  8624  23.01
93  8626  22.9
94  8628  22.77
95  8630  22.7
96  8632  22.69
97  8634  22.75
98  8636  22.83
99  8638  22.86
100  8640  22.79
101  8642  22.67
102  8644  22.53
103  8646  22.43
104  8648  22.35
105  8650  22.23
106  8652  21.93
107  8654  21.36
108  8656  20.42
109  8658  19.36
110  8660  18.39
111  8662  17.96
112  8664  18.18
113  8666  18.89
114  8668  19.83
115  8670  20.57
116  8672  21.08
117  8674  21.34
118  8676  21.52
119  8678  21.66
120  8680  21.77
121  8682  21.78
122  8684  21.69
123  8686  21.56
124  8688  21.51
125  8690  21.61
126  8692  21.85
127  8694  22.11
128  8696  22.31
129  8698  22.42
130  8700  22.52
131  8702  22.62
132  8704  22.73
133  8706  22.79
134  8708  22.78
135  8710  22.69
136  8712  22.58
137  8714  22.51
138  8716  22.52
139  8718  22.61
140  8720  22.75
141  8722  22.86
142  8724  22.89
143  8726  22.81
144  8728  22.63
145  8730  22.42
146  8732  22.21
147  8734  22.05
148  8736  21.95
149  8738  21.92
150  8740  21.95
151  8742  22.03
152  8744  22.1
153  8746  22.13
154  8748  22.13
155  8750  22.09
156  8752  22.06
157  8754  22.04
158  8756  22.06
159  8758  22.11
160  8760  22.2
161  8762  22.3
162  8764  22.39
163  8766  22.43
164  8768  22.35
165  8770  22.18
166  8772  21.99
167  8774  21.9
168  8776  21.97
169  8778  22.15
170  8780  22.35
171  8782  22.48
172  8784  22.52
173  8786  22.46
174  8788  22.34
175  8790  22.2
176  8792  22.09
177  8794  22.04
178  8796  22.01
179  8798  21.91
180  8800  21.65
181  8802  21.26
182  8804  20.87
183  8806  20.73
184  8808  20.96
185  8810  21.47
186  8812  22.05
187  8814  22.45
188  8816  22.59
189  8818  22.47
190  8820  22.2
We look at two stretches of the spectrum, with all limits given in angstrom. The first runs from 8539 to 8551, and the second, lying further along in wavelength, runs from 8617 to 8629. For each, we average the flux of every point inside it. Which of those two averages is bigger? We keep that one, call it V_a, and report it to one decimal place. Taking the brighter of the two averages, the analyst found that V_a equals 23.0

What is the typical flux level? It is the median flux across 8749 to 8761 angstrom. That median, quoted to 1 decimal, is 22.1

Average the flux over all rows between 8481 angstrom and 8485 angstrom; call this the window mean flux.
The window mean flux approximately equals 23.1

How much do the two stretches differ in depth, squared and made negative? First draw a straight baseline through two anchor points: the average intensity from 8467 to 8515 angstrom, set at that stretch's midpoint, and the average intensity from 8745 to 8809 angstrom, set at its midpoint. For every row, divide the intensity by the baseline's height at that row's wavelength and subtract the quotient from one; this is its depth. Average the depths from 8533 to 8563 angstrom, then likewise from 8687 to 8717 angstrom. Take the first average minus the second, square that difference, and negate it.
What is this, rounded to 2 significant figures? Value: -0.0074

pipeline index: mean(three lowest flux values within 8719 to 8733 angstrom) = 22.4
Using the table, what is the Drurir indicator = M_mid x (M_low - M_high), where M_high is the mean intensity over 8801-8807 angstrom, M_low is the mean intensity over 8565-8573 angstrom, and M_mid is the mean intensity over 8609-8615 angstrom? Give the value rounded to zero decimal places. 45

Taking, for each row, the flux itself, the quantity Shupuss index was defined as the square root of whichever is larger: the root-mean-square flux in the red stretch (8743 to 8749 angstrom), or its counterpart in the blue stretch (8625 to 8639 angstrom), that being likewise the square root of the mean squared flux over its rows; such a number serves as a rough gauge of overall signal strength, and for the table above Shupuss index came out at 4.77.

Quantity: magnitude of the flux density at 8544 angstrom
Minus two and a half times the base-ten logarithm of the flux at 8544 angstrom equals -3.13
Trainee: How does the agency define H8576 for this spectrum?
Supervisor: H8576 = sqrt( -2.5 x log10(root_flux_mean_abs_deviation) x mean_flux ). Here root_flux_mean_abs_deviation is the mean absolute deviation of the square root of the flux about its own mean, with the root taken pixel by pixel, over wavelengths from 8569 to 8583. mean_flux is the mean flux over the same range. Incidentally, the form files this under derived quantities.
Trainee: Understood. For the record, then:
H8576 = 11.5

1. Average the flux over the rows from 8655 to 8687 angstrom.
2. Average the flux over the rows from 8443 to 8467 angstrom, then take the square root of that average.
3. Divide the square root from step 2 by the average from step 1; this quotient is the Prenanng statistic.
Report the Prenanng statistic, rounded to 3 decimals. 0.237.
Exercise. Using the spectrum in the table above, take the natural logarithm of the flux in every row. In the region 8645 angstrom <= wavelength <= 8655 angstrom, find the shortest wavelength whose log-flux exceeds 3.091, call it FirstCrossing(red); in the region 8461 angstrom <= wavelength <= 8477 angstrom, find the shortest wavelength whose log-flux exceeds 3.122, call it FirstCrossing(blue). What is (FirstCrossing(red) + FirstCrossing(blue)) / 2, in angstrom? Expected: 8554 angstrom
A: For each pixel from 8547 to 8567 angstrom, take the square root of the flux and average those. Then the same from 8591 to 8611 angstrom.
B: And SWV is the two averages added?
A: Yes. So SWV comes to 9.45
